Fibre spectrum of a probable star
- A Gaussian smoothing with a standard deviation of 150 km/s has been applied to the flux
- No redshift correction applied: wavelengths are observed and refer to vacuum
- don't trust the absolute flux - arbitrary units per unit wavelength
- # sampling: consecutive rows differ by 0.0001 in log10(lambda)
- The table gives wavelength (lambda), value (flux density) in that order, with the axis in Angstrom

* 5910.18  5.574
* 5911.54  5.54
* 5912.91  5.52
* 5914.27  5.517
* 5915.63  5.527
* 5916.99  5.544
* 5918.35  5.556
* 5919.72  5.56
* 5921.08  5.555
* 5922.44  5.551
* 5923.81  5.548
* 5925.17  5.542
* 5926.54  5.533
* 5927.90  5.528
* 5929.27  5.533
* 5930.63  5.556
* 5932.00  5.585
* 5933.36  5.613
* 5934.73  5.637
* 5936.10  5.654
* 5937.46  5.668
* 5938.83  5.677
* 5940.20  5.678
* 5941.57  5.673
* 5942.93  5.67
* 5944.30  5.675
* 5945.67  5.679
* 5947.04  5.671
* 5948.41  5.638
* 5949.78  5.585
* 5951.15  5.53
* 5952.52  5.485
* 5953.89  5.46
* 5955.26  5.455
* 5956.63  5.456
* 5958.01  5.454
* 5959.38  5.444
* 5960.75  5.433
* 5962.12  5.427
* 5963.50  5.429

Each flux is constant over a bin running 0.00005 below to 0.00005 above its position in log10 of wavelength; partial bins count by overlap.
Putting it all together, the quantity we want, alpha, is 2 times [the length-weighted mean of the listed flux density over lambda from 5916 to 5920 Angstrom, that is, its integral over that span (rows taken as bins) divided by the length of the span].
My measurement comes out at 11.1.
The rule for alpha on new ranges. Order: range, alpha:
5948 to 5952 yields 11.2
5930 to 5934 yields 11.2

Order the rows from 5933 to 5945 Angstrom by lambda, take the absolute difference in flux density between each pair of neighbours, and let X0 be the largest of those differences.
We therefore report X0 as 0.024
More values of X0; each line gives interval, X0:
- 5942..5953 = 0.055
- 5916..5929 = 0.012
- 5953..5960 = 0.010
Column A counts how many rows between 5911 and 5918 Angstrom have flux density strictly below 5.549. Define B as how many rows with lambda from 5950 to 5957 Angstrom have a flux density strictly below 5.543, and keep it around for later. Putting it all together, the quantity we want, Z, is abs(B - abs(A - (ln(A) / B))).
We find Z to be 0.3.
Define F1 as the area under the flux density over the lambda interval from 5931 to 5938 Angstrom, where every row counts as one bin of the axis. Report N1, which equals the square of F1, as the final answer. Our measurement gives 1552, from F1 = 39.4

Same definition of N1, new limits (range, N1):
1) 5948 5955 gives 1500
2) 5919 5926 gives 1506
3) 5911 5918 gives 1499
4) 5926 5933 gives 1513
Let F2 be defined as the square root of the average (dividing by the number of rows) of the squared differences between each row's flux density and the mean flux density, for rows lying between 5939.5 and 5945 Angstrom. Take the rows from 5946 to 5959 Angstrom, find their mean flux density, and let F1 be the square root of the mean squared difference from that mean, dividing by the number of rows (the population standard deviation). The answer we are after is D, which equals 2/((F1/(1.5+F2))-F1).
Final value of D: -74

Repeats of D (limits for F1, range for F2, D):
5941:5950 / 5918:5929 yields -188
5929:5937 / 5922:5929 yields -138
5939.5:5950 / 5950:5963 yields -190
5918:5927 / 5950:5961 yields -674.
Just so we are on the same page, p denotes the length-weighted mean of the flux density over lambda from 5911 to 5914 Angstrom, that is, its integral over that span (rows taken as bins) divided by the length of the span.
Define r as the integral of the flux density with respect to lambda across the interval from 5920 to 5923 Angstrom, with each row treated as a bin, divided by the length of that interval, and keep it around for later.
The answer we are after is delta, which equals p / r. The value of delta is 0.99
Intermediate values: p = 5.51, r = 5.57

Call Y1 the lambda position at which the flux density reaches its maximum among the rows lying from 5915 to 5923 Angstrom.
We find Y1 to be 5919.72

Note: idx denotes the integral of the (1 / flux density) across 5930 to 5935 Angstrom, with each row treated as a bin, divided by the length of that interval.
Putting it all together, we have 0.179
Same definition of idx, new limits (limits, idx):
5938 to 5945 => 0.176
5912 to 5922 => 0.180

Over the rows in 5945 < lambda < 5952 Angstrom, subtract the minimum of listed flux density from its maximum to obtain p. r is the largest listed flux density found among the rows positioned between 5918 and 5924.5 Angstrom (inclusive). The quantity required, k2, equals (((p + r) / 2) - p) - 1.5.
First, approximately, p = 0.15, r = 5.56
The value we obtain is 1.21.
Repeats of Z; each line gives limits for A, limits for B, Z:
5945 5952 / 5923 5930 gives 3.0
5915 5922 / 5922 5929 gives 1.2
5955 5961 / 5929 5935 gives 2.4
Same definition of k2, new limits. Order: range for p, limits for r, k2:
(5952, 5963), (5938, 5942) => 1.31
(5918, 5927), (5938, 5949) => 1.33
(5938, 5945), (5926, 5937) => 1.32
